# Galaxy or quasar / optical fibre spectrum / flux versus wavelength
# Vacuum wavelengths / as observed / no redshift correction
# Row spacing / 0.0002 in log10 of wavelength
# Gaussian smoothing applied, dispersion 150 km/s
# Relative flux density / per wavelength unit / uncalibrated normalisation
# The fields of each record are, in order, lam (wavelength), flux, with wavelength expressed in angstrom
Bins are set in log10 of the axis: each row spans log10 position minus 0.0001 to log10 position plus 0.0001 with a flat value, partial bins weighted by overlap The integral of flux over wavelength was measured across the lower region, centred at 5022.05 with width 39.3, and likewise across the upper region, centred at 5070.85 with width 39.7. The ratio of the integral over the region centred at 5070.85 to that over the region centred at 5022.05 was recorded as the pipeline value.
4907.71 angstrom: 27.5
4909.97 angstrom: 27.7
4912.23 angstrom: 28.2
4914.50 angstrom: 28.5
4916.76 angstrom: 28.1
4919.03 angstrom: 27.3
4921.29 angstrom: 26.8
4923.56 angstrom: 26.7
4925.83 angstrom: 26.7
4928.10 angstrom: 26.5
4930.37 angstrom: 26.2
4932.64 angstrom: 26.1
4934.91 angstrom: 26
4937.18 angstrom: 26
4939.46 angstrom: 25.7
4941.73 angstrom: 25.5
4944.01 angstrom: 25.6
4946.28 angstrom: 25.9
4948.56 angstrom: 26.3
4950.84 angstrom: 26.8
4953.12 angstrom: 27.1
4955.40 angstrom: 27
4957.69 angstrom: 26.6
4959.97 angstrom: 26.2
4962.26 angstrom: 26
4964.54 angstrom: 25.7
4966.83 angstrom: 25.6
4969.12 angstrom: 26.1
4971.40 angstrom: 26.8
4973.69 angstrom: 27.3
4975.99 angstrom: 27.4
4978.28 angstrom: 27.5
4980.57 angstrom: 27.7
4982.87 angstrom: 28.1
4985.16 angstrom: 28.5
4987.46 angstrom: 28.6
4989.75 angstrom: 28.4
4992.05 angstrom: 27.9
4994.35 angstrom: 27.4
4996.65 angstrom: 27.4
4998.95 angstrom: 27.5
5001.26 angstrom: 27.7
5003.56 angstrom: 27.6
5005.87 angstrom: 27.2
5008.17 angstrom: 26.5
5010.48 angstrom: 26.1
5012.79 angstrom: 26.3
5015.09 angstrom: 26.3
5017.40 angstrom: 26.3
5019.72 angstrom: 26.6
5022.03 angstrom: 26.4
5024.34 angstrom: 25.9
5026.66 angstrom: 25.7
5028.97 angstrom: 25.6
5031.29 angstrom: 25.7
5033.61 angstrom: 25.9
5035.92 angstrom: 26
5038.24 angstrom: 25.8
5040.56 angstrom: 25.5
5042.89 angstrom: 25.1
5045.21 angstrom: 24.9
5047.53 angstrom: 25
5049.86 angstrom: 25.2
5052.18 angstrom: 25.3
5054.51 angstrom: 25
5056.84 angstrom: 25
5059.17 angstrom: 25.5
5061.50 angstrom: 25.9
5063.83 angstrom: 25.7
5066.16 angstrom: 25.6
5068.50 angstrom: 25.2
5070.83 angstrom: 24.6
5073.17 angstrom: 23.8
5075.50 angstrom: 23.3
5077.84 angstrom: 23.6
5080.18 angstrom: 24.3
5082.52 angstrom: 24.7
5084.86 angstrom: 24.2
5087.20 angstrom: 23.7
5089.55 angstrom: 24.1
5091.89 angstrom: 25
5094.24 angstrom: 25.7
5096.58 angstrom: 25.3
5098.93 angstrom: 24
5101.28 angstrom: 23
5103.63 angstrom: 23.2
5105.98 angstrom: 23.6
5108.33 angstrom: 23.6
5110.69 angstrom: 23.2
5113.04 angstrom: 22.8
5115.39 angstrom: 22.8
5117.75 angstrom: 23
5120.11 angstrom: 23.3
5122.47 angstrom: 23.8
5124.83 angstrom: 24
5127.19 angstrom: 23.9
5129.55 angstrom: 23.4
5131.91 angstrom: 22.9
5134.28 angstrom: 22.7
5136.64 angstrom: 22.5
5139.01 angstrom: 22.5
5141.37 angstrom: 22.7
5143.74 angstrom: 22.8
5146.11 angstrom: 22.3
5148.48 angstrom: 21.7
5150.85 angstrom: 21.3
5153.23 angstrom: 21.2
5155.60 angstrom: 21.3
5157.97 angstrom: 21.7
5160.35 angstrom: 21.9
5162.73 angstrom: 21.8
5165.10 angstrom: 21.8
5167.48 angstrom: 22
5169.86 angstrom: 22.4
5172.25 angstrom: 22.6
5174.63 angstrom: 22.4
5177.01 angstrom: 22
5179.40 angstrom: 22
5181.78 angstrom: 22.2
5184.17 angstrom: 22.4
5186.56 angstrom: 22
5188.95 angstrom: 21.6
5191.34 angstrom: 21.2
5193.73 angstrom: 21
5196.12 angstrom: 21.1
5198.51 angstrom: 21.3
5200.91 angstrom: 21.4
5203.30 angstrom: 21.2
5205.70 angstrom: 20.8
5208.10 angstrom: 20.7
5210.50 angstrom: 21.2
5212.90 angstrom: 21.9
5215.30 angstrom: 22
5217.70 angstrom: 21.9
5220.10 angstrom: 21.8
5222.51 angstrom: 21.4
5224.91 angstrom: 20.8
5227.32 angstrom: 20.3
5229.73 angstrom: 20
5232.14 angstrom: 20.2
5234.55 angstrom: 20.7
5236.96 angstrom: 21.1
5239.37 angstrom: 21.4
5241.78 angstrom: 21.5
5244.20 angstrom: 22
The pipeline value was 0.951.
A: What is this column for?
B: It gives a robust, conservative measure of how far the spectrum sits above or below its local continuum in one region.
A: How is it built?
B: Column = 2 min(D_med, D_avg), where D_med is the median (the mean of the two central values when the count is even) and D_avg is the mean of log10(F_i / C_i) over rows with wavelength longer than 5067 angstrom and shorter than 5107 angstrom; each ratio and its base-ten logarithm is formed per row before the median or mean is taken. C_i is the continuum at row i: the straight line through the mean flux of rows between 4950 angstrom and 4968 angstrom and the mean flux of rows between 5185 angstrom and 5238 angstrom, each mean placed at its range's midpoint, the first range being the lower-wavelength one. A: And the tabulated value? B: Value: 0.015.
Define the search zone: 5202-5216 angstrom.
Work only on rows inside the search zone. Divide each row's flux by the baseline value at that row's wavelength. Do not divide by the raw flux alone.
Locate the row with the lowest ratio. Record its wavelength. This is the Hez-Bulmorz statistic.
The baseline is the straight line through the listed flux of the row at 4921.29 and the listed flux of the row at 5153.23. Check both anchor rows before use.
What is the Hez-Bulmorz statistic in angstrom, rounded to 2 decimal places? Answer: 5208.10 angstrom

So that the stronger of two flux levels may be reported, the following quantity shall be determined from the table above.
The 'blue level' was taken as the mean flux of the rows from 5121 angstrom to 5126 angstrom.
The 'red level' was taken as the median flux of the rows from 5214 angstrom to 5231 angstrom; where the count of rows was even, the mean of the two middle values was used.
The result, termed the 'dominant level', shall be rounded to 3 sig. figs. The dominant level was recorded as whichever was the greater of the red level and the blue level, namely 23.9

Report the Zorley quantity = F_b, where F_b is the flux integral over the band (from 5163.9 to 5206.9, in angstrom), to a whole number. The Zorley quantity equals 935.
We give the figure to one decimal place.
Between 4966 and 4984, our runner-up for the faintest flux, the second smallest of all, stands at 26.1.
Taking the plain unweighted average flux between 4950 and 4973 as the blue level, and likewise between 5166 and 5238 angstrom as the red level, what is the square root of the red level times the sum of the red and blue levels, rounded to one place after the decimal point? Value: 32.0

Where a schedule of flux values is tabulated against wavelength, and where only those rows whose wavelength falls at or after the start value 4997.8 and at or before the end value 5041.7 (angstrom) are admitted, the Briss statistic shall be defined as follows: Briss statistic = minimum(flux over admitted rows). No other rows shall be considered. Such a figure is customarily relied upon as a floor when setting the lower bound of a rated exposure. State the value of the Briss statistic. 25.5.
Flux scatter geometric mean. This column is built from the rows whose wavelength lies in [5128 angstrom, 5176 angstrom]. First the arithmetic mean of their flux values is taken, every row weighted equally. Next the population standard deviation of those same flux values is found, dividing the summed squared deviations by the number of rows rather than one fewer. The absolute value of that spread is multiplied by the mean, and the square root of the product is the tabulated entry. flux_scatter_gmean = 3.6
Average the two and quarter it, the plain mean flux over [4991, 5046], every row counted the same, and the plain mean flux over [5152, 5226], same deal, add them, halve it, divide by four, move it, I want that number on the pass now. 6.00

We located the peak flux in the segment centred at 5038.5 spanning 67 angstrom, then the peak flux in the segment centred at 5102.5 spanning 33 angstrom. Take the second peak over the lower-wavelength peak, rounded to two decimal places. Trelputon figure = 0.94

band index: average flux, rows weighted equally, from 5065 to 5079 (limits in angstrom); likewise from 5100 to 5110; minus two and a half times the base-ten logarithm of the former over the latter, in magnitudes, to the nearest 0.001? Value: -0.046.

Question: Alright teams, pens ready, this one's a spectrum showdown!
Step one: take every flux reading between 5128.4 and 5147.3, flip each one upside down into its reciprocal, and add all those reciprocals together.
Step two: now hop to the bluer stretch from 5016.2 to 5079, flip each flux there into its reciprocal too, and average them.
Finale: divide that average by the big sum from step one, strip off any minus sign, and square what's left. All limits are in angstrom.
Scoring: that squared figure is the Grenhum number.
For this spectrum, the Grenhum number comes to 0.013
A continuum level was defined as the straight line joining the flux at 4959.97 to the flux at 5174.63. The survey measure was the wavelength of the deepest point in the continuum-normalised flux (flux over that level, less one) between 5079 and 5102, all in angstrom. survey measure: 5101.28 angstrom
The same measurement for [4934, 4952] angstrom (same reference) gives 4941.73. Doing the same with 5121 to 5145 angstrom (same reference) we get 5136.64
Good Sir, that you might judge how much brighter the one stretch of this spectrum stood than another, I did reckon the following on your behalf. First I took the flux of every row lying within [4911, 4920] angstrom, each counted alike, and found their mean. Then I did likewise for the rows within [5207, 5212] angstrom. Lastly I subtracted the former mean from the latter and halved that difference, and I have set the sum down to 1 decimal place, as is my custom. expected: -3.5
